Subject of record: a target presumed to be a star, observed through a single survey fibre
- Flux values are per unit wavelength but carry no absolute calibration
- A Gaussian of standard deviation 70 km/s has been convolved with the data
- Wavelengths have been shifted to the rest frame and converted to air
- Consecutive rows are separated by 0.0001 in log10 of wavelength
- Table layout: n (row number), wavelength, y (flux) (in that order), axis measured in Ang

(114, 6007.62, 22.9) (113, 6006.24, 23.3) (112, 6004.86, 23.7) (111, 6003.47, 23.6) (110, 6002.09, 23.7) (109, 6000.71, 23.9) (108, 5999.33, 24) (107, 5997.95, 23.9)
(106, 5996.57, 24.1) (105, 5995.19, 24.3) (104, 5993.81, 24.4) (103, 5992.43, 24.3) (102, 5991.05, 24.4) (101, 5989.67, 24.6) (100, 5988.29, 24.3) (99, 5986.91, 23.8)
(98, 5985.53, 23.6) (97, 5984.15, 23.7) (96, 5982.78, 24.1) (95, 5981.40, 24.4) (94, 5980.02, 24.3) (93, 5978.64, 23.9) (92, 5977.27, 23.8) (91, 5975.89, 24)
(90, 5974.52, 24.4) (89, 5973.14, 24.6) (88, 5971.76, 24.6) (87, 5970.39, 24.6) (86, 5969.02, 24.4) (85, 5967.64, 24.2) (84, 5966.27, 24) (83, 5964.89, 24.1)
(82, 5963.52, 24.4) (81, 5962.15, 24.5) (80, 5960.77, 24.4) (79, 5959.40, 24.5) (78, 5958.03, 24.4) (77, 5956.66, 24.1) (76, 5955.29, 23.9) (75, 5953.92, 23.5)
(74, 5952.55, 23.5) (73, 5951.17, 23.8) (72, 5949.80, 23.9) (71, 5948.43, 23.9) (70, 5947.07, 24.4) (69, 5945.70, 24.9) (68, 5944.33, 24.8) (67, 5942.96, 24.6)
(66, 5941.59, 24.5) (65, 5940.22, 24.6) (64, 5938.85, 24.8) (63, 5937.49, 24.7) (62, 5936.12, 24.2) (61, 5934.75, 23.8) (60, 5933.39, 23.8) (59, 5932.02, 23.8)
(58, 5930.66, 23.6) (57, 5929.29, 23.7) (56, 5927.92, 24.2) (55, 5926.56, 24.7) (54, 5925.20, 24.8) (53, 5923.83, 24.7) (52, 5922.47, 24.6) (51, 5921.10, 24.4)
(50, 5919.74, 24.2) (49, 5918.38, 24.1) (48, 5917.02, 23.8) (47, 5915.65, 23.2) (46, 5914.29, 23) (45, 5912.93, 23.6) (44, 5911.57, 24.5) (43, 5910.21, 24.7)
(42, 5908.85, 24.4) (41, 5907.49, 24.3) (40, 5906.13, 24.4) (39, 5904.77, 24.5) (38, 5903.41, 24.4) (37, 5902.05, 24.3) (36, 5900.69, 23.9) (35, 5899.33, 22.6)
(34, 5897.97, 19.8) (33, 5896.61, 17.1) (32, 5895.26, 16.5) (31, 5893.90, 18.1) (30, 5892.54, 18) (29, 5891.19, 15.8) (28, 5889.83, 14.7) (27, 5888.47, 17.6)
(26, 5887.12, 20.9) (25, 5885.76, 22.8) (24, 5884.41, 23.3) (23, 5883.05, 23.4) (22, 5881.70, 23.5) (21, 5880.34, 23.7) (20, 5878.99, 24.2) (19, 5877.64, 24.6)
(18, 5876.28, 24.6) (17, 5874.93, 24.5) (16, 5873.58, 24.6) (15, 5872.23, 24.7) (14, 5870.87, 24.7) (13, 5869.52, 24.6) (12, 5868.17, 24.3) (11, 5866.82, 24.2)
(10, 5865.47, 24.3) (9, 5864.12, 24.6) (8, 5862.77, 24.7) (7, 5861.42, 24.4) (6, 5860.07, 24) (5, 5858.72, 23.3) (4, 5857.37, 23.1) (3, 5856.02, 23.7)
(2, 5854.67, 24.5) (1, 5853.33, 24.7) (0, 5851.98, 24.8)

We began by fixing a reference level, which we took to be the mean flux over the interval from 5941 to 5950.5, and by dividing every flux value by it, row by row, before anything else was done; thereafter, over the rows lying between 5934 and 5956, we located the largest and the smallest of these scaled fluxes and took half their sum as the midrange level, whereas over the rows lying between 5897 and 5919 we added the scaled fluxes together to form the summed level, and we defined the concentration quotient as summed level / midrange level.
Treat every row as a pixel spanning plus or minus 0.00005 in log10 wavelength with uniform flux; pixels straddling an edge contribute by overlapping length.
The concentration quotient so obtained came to 15.7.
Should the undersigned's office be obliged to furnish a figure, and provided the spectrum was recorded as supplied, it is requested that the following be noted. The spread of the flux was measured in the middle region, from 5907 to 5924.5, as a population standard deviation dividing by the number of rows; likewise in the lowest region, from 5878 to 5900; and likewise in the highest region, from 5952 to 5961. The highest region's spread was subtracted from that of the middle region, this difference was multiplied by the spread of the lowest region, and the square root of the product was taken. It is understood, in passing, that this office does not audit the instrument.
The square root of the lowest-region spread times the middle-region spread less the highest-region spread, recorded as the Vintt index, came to 0.7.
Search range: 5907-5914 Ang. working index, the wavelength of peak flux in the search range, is 5910.21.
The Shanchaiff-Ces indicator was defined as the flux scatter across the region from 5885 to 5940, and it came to 2.9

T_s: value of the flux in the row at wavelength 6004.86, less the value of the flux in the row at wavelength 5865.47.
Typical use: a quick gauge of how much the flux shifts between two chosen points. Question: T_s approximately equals -0.6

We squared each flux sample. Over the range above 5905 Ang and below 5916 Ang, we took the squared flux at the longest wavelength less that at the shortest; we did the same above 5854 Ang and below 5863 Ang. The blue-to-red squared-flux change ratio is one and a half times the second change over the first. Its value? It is -0.3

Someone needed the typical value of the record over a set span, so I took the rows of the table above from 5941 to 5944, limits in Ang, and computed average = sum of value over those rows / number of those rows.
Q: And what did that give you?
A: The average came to 24.6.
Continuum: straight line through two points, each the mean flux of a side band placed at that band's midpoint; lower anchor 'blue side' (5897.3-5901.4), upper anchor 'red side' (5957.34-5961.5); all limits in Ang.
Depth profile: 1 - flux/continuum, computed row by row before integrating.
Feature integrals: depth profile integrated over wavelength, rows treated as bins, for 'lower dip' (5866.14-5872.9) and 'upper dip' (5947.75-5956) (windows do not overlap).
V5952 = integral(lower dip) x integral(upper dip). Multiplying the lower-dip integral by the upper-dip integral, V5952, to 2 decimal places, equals -0.15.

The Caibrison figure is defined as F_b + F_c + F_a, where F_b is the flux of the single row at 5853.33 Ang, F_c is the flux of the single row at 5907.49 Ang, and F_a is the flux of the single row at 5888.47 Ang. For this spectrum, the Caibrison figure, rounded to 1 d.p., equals 66.6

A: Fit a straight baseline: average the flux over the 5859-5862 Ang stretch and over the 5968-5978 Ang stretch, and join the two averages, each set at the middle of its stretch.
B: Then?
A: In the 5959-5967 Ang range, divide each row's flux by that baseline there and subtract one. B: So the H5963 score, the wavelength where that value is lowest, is 5966.27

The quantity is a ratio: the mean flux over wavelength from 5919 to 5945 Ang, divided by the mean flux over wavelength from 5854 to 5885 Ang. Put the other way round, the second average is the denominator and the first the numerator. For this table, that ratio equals 1.008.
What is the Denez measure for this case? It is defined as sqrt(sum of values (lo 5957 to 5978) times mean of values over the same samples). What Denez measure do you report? 94.2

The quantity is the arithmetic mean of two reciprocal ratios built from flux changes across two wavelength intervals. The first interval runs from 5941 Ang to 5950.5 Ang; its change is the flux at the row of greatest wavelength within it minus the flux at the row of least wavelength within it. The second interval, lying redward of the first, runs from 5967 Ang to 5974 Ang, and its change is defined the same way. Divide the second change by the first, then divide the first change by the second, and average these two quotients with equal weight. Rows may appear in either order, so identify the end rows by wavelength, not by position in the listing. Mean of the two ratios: -1.1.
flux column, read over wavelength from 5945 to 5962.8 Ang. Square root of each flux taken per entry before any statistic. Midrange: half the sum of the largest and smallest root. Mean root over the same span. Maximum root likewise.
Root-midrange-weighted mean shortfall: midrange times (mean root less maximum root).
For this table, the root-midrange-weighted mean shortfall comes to -0.38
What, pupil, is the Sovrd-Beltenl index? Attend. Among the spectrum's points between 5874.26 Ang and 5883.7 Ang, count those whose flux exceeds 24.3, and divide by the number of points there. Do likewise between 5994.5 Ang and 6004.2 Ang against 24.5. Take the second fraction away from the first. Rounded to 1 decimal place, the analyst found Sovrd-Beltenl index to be 0.4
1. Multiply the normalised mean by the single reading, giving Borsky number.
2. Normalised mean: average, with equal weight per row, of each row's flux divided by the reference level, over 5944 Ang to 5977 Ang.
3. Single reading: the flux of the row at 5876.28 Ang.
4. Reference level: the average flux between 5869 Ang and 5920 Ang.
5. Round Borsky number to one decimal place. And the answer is 26.5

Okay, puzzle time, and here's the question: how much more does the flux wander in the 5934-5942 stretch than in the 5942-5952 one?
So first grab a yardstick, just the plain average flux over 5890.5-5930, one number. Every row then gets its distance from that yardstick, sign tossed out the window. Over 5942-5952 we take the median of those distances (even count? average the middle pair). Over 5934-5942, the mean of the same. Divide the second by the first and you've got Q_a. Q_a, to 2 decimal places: 1.02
